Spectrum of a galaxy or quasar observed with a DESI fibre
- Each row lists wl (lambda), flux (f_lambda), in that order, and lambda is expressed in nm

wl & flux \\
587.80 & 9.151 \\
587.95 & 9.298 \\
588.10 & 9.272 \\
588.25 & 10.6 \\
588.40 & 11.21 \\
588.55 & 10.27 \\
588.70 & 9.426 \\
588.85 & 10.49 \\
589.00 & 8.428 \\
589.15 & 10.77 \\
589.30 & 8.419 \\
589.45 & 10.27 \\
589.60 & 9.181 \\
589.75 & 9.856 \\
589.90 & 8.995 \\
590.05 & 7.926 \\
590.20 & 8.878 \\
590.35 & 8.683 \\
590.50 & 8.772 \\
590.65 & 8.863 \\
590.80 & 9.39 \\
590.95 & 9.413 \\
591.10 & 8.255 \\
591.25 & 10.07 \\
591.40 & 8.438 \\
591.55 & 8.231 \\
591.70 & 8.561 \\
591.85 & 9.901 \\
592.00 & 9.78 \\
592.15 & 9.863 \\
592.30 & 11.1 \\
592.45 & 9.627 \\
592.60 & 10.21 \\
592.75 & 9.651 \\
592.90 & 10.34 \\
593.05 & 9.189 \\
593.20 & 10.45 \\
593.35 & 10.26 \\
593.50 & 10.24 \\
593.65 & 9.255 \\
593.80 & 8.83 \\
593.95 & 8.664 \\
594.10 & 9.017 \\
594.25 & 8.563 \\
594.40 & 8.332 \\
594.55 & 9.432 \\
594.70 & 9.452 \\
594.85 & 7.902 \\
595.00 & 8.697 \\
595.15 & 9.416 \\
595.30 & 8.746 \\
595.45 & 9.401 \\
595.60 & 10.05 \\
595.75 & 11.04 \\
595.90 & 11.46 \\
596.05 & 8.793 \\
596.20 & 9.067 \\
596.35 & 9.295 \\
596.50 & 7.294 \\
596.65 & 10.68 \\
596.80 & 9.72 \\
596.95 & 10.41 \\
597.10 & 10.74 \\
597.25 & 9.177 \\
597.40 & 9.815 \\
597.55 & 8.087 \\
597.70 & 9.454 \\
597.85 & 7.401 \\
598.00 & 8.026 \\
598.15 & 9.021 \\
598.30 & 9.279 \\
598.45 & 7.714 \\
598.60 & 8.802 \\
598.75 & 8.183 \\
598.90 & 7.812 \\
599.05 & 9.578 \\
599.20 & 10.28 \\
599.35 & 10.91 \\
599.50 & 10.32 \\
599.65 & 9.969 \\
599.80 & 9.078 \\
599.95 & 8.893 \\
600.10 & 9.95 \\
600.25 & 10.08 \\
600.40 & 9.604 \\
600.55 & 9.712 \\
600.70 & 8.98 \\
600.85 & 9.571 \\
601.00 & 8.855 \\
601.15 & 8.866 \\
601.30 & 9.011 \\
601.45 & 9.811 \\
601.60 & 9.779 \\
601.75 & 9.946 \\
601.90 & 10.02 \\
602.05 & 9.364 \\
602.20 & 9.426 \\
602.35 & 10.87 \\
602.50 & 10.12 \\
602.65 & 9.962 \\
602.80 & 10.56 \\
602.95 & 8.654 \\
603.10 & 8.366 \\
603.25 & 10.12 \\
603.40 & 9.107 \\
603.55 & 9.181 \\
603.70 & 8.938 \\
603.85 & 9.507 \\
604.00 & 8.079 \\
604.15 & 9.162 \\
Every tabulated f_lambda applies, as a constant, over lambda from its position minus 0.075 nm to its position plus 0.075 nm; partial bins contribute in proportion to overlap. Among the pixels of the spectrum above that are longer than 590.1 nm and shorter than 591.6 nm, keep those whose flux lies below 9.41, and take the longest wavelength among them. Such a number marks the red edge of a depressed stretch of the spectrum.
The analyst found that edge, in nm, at 591.55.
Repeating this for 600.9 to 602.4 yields 602.05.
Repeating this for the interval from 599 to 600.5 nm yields 599.95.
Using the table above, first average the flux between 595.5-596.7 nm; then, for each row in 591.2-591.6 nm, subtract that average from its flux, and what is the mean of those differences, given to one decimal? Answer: -0.8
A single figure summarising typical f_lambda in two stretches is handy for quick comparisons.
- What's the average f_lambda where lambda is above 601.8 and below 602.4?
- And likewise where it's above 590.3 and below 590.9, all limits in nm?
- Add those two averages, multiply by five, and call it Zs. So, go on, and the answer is 94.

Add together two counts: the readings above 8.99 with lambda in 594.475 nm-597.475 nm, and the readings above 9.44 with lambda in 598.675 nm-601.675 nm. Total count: 27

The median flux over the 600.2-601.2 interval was 9.6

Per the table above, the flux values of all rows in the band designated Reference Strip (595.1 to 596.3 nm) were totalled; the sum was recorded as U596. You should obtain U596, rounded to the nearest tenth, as 78.0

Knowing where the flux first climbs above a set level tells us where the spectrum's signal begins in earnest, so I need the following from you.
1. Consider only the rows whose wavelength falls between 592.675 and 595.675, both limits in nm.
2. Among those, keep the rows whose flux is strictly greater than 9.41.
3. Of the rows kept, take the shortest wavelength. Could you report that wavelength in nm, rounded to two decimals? 592.75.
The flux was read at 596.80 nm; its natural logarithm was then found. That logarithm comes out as 2.27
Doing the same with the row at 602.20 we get 2.24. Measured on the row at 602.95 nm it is 2.16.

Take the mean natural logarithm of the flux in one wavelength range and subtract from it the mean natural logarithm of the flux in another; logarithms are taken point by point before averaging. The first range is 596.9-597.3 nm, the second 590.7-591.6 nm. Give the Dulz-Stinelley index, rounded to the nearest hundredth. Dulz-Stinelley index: 0.12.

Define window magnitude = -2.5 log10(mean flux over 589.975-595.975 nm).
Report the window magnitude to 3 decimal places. -2.428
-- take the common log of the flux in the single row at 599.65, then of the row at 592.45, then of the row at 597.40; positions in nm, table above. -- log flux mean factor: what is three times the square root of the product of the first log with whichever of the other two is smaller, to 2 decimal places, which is 2.97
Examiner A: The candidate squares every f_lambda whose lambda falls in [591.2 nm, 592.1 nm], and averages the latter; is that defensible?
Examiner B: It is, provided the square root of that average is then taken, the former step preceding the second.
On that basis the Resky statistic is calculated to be 9.2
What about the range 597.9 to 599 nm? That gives 8.4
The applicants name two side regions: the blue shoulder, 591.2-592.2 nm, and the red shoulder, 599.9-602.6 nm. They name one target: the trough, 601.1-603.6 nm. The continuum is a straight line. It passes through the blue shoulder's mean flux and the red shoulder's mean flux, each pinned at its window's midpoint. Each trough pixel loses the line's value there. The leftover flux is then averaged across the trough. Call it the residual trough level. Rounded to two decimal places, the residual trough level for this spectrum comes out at -0.05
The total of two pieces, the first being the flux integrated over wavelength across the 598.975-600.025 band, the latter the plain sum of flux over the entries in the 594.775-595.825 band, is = 76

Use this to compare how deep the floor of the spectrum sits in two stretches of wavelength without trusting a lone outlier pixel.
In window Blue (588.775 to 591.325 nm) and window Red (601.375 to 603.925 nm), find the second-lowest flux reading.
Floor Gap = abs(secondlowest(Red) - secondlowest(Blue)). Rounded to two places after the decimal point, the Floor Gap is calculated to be 0.40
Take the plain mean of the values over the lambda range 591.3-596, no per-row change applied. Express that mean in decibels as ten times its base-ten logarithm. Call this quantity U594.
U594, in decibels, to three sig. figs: 9.77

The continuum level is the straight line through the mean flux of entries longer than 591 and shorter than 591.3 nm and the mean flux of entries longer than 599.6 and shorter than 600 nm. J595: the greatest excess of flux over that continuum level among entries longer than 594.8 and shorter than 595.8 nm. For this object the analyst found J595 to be 1.8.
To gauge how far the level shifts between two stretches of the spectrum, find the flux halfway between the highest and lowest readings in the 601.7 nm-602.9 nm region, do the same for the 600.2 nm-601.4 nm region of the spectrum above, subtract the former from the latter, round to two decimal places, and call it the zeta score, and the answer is -0.65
